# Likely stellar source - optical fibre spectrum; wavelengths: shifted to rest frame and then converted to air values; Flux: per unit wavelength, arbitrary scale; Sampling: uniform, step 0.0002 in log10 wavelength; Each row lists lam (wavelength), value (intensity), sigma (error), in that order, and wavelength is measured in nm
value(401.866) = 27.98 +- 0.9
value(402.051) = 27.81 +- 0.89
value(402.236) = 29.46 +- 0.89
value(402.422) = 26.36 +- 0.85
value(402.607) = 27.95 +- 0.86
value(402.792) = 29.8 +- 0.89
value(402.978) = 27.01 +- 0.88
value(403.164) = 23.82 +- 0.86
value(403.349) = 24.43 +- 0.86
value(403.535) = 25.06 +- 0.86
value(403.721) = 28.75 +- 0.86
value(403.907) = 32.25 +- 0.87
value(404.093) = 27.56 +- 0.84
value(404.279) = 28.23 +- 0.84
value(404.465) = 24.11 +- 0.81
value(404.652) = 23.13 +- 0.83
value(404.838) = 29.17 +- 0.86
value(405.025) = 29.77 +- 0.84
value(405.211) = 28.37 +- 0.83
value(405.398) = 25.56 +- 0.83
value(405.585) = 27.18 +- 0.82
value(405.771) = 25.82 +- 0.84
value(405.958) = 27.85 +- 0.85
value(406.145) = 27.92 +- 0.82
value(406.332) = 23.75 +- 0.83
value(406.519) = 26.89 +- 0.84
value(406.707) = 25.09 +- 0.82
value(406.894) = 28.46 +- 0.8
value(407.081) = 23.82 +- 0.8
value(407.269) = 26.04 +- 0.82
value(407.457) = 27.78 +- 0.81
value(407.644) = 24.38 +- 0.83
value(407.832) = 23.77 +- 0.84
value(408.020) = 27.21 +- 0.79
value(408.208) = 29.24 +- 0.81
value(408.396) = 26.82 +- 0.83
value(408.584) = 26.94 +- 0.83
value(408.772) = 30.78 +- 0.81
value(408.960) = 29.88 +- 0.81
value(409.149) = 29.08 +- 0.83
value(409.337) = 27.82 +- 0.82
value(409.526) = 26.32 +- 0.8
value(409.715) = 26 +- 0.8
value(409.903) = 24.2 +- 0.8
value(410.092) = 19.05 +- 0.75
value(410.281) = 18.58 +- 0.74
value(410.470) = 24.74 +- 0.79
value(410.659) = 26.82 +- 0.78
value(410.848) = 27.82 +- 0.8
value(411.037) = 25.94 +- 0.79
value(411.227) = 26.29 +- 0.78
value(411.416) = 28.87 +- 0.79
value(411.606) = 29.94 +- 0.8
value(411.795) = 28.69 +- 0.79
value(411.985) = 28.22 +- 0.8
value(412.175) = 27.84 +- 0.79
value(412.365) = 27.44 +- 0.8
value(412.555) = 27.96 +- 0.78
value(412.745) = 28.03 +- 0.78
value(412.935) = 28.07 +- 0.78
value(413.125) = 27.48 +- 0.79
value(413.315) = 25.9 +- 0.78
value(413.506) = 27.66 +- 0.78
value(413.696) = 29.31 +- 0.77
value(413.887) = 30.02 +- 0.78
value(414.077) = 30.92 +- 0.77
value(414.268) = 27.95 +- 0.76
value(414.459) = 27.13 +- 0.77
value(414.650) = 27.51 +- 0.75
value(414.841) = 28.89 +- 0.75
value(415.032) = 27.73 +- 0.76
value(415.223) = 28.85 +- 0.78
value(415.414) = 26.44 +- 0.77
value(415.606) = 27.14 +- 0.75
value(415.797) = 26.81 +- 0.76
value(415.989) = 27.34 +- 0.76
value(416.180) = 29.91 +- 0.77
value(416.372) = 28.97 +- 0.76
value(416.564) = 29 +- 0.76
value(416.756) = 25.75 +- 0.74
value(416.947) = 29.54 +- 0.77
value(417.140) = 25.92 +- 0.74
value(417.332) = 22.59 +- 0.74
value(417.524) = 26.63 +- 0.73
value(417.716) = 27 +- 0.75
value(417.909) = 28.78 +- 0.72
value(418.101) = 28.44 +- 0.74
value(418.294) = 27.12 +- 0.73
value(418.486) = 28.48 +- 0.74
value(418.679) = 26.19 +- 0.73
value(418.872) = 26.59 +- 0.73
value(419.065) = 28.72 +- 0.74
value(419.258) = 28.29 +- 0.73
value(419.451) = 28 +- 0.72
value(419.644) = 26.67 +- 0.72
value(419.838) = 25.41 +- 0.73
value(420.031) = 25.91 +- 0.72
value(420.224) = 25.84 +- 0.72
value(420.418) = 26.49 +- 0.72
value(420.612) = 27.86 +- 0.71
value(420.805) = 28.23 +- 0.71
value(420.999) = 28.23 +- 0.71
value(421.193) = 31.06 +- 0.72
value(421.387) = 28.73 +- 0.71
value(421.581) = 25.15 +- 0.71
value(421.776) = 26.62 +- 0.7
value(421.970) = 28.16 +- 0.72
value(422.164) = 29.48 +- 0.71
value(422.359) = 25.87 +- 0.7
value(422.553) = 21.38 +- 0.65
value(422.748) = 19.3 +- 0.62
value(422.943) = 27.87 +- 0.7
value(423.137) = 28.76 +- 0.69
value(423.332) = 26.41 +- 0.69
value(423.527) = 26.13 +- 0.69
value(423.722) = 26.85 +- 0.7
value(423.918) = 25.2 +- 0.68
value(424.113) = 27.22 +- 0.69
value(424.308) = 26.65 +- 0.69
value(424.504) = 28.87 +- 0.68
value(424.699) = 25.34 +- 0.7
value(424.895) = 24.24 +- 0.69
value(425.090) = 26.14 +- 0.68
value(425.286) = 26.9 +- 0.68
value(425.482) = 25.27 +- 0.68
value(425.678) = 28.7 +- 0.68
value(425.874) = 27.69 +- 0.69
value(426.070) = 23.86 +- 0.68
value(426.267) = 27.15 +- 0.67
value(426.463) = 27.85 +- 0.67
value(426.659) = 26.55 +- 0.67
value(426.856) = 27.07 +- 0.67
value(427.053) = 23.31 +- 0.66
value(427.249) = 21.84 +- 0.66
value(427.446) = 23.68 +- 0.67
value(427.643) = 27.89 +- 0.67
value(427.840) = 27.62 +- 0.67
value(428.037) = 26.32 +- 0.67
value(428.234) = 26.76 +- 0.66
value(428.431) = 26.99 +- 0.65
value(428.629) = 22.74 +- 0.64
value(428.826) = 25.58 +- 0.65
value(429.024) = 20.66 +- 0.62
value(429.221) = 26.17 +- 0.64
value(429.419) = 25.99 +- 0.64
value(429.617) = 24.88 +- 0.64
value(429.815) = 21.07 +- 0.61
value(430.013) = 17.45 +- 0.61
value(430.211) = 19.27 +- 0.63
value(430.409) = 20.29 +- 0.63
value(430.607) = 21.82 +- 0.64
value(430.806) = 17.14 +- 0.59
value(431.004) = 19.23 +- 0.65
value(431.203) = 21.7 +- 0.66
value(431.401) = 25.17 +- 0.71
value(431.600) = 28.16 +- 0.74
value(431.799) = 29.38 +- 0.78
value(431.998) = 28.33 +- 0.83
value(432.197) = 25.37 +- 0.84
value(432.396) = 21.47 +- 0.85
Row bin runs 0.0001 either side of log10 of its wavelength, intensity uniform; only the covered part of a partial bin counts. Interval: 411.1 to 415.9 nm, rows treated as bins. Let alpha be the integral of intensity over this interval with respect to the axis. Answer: 135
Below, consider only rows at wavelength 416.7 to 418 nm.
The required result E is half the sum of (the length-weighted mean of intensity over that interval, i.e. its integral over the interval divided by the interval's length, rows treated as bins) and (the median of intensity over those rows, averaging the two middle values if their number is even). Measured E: 26.6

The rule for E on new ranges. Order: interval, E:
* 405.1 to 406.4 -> 27.0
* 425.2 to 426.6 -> 27.0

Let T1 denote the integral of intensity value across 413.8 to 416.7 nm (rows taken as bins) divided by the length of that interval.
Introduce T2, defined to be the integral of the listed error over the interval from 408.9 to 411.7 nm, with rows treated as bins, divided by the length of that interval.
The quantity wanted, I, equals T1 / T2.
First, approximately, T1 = 28.3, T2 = 0.79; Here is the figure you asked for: 36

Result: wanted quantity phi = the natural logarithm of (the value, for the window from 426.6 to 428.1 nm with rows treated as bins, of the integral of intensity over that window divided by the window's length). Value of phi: 3.24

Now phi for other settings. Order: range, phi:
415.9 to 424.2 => 3.30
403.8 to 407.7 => 3.29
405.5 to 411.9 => 3.28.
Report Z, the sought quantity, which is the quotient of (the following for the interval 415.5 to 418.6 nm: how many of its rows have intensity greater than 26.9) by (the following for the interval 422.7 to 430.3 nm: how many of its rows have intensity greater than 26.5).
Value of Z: 0.6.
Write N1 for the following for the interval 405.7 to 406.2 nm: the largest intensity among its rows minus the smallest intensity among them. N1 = 2.1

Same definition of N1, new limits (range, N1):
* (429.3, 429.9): 4.9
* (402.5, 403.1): 2.8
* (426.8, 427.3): 5.2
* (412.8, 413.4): 2.2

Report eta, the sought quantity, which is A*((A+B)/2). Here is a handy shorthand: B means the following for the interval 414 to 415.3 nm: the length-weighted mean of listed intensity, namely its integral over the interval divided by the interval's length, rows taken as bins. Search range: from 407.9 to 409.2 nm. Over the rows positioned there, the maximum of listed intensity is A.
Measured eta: 910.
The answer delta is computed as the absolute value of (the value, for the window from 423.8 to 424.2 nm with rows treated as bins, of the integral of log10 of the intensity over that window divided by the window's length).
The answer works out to 1.42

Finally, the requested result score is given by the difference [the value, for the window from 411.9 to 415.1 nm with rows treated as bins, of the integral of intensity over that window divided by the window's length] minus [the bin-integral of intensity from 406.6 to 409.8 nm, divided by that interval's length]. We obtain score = 1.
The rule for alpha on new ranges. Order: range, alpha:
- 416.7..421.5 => 131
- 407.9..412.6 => 126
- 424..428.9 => 128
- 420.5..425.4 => 131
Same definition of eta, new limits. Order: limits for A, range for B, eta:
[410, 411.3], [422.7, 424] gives 749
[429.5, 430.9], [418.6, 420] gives 646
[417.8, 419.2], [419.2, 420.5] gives 797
